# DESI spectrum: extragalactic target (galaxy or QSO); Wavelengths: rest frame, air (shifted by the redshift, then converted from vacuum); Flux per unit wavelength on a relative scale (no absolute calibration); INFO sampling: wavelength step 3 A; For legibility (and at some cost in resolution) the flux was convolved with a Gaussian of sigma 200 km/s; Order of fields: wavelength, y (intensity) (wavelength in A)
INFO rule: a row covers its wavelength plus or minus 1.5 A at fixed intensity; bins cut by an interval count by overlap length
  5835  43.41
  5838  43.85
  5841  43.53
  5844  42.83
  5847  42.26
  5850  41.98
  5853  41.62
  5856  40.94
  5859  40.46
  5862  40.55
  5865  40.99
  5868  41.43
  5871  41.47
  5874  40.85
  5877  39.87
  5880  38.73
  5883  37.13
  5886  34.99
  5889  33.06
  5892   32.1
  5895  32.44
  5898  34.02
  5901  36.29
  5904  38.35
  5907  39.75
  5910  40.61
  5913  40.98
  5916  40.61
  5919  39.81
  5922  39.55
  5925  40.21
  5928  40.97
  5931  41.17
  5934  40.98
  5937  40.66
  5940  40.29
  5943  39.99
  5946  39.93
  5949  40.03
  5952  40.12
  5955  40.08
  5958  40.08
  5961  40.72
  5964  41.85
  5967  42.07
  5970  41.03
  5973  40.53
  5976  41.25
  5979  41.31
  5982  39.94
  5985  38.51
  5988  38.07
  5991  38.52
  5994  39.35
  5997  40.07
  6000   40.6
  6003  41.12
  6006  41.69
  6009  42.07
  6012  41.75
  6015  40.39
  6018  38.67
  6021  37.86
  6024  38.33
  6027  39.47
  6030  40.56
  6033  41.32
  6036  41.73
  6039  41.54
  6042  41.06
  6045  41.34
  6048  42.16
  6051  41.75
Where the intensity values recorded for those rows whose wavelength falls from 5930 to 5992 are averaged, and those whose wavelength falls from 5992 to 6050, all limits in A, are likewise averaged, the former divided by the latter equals 0.99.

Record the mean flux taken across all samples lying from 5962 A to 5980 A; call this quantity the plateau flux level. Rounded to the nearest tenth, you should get 41.3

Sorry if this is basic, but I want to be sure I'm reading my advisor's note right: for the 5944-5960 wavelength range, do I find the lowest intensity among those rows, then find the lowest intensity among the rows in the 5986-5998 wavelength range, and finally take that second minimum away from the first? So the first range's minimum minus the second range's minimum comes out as 1.9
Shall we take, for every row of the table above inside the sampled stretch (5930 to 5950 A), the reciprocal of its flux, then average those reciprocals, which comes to 0.0247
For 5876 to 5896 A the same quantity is 0.0284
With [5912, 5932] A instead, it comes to 0.0247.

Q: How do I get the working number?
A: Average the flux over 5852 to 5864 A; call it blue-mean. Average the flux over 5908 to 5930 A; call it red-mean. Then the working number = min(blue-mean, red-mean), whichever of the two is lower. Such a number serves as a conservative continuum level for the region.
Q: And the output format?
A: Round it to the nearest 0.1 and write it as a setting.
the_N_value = 40.4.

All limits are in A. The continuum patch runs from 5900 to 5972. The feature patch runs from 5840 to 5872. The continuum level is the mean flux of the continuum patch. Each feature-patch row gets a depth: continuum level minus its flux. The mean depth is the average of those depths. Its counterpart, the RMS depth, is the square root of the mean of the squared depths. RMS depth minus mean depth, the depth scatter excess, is 3.0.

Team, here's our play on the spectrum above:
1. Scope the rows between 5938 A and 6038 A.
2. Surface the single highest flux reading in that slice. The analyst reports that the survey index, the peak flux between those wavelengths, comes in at 42.07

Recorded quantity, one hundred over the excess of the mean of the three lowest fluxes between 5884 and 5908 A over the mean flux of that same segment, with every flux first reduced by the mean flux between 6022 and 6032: -39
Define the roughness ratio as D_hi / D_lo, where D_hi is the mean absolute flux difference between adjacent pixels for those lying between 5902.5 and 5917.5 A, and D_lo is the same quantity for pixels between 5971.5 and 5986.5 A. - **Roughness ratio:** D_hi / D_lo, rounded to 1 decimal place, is 0.8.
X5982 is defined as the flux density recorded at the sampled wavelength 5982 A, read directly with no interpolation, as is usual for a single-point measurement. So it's 39.94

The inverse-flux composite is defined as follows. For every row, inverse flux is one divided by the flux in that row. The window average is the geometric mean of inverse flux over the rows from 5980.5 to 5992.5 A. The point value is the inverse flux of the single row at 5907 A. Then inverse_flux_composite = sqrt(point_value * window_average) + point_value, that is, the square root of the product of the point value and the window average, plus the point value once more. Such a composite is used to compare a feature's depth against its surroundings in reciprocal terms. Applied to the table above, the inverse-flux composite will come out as 0.0506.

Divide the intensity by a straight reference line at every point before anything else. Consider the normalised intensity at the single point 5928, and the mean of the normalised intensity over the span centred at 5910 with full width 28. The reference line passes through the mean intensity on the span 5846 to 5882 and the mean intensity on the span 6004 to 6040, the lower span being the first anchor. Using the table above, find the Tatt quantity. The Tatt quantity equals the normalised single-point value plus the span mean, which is 1.96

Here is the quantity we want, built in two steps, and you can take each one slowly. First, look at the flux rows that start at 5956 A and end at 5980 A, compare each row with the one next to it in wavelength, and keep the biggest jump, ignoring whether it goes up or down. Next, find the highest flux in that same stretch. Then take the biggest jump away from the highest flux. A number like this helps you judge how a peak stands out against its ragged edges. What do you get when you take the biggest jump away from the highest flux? 40.9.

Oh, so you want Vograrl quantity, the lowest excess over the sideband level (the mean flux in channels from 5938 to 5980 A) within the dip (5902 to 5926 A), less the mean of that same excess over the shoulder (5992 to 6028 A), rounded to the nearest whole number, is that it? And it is -2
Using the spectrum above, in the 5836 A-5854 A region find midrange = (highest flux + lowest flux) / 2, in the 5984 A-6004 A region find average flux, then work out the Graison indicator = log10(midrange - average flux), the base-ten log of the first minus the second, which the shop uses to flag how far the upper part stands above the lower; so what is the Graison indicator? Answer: 0.5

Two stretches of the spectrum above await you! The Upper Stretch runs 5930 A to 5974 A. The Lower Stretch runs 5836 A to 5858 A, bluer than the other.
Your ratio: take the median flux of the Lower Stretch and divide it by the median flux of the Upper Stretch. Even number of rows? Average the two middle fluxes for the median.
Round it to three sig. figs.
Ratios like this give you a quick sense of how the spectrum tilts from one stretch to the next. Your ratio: 1.04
